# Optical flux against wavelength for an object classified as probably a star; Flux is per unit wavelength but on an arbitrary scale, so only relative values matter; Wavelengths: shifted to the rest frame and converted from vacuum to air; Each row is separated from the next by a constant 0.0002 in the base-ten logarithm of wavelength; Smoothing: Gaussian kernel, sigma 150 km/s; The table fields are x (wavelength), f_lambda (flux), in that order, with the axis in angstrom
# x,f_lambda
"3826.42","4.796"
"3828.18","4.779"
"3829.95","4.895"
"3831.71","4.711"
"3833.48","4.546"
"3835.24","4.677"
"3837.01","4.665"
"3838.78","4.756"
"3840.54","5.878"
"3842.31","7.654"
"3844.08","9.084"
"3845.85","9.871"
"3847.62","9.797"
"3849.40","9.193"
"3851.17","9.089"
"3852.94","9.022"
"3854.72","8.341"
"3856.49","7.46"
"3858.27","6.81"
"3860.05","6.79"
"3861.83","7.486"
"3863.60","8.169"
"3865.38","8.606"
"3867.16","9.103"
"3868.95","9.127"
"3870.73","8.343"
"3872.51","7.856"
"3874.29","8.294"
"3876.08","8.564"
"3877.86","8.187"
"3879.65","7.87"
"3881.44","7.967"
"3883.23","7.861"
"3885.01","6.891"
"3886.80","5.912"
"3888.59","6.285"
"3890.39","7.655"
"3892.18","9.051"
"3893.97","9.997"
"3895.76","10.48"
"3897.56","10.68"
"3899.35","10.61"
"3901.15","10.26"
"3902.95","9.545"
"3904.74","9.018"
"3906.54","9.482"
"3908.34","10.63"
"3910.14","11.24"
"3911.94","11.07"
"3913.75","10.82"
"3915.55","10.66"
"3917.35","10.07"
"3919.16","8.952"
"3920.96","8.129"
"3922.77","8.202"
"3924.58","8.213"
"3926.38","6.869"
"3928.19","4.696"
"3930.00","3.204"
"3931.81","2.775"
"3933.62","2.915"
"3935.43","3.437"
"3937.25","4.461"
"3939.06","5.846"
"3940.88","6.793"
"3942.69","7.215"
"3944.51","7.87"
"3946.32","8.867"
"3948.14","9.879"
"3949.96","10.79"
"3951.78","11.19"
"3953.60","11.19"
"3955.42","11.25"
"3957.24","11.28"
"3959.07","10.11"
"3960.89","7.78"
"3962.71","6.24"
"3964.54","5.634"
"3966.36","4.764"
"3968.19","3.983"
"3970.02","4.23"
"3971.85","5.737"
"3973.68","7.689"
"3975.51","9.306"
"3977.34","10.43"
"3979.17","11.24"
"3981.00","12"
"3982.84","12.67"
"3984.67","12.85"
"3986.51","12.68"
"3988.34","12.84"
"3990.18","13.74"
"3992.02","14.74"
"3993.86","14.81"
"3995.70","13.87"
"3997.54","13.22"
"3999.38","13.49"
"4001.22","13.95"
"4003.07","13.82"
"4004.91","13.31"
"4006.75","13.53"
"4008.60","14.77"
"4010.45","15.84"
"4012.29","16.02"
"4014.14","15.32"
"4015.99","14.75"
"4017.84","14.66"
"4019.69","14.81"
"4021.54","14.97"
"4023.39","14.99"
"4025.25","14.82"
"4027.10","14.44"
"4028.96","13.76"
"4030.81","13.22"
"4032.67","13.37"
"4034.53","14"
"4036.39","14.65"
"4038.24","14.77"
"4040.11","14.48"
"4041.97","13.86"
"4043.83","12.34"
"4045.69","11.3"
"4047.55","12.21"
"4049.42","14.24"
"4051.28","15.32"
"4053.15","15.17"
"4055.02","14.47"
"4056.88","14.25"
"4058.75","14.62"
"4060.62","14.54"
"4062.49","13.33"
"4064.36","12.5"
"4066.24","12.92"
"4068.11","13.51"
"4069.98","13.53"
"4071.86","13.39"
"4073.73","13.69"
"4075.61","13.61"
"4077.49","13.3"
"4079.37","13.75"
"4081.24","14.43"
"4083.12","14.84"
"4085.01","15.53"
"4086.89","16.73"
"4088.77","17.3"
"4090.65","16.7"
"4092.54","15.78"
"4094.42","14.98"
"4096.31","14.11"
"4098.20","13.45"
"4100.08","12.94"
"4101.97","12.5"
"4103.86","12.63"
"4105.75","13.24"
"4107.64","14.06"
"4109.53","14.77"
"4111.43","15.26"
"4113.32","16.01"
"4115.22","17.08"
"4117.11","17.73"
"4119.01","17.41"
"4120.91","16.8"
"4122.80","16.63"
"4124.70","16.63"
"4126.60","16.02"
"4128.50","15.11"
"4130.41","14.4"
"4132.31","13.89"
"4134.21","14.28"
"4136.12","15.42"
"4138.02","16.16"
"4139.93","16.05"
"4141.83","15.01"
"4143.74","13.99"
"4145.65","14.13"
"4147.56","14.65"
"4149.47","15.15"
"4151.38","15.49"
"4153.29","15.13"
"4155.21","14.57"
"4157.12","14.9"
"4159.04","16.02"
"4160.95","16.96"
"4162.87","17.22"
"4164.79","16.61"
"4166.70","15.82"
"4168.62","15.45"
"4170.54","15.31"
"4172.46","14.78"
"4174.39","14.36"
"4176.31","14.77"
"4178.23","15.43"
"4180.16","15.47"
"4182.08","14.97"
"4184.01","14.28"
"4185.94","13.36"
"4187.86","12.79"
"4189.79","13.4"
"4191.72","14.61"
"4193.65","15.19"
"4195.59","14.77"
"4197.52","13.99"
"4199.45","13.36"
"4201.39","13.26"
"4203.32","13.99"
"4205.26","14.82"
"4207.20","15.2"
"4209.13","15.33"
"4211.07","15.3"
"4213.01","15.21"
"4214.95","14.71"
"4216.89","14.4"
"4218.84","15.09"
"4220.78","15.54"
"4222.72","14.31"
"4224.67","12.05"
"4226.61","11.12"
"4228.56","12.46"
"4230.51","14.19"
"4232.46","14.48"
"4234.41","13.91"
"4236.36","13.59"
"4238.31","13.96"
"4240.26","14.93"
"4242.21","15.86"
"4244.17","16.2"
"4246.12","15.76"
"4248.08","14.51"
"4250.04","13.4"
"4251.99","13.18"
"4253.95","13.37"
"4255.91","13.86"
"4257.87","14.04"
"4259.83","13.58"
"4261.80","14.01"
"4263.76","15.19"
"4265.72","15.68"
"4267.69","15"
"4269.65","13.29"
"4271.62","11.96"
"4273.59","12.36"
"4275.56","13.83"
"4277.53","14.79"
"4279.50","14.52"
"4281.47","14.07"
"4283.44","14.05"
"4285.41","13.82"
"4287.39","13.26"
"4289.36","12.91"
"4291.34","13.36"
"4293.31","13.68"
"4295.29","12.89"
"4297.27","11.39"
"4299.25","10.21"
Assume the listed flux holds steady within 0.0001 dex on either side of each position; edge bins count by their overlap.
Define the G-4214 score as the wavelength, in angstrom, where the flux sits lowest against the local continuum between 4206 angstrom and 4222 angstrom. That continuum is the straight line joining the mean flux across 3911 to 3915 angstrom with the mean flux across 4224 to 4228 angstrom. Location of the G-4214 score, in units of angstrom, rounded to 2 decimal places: 4216.89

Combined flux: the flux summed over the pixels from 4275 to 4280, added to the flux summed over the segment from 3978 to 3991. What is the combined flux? 131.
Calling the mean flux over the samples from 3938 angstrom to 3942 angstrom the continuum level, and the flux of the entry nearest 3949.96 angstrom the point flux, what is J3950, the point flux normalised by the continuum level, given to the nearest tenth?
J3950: 1.7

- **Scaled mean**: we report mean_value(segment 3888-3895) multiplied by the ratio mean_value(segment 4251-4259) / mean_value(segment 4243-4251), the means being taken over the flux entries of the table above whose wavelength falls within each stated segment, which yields 8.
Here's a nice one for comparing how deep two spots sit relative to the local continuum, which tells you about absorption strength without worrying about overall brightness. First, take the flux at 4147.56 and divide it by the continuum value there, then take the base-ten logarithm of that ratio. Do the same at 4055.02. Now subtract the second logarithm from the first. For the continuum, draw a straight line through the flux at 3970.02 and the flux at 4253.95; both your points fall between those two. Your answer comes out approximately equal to -0.15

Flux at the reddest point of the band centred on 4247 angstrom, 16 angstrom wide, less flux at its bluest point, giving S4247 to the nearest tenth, -1.6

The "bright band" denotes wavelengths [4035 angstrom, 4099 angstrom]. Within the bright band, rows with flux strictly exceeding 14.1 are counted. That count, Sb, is 19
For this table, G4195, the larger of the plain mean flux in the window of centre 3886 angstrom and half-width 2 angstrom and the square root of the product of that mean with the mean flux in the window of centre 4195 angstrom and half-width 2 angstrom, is 9.8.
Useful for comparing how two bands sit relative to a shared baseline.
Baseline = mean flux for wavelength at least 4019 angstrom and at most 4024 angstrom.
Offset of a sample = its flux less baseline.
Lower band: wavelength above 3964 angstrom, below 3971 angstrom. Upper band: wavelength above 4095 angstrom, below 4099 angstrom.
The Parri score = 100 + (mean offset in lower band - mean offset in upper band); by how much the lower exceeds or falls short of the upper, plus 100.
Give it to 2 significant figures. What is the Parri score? 91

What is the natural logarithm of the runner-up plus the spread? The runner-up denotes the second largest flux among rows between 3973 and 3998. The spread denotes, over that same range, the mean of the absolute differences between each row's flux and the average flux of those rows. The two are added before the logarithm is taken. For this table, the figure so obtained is 2.79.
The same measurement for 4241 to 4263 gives 2.82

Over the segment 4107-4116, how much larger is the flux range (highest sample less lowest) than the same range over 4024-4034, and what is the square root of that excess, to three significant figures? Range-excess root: 1.19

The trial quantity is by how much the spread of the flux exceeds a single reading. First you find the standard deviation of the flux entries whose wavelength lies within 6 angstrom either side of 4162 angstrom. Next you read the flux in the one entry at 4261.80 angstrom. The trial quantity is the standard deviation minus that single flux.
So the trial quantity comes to -13.2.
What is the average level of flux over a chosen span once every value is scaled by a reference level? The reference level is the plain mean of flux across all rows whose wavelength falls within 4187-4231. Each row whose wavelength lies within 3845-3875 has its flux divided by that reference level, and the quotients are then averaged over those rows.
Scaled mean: 0.60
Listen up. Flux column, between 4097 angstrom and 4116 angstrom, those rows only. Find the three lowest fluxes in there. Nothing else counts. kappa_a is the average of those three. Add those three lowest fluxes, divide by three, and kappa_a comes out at 12.7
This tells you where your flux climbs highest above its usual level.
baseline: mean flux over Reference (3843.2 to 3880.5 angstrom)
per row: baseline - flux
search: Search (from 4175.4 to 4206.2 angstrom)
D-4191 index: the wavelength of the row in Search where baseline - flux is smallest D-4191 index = 4180.16 angstrom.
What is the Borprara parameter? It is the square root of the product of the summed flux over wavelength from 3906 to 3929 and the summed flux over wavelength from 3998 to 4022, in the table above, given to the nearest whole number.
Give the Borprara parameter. 150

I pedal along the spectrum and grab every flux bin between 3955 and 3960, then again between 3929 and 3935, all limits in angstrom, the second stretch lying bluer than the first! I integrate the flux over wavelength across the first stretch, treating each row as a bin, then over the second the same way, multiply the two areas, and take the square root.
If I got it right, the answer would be 31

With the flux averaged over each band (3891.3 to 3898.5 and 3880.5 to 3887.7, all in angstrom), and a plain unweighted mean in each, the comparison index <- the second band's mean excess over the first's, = -2.9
